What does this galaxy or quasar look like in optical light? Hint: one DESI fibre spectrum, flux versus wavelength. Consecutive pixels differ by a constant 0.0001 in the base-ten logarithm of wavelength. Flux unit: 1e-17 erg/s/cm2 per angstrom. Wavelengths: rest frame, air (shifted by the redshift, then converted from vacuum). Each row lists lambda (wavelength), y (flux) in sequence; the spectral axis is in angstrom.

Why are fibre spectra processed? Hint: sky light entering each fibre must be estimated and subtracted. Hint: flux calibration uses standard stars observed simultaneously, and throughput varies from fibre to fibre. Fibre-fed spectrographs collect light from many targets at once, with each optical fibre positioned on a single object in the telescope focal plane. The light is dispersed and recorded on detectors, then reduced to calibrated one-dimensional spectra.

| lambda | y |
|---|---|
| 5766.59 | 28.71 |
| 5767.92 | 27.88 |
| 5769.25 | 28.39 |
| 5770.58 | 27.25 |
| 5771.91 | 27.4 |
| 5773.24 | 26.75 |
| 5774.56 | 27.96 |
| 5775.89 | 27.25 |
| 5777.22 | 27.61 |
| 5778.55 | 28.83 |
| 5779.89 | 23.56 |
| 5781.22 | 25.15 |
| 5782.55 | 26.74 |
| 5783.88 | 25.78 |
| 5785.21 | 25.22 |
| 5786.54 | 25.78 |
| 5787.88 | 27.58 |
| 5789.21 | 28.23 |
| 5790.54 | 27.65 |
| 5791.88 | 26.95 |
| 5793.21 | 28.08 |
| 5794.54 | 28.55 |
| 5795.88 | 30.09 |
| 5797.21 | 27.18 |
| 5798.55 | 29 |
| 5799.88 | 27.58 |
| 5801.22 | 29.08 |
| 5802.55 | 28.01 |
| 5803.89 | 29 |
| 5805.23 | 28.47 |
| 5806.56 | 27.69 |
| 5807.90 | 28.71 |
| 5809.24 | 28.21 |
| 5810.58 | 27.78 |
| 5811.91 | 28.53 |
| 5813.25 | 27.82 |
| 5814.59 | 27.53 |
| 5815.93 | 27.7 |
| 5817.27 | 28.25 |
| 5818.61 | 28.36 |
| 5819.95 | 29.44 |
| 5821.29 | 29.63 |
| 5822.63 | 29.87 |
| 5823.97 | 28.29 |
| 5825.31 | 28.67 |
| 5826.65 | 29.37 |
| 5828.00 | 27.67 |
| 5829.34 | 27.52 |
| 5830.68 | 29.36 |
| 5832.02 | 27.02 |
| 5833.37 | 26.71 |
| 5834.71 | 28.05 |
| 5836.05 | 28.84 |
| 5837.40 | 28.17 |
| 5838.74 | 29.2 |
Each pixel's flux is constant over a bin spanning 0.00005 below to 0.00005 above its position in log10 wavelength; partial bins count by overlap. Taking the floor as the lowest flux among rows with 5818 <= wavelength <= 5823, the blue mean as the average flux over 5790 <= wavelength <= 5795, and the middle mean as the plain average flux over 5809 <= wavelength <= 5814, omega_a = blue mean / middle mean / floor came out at 0.0349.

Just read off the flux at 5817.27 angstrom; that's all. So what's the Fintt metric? 28.25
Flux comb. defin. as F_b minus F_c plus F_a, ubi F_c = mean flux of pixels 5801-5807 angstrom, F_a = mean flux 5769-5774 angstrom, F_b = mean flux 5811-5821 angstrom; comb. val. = 27.2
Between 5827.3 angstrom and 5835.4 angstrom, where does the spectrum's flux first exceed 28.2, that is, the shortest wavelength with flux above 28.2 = 5830.68 angstrom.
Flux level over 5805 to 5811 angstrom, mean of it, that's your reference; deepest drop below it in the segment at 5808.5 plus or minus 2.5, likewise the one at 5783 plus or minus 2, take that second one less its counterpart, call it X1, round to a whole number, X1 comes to 3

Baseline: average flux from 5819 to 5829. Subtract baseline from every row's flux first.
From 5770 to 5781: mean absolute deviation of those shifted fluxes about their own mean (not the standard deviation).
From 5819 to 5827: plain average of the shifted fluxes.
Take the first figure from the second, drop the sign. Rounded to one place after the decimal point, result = 0.7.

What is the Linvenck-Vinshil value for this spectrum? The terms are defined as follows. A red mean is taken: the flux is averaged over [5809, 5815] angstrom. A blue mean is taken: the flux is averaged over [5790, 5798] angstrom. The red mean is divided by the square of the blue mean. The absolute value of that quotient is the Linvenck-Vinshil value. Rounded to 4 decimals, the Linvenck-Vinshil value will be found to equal 0.0355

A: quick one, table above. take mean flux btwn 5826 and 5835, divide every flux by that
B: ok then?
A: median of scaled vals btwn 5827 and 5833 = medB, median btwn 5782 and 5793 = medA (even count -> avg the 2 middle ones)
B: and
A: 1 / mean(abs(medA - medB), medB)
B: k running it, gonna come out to 1.97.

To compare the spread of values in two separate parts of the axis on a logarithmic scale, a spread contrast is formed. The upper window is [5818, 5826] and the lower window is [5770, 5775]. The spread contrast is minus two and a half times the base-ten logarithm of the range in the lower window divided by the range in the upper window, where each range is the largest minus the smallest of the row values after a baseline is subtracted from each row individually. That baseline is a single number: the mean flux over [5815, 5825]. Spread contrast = 0.3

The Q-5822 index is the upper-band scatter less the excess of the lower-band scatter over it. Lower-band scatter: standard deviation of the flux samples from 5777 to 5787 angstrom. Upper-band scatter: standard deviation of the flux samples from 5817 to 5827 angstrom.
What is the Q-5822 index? -0.3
